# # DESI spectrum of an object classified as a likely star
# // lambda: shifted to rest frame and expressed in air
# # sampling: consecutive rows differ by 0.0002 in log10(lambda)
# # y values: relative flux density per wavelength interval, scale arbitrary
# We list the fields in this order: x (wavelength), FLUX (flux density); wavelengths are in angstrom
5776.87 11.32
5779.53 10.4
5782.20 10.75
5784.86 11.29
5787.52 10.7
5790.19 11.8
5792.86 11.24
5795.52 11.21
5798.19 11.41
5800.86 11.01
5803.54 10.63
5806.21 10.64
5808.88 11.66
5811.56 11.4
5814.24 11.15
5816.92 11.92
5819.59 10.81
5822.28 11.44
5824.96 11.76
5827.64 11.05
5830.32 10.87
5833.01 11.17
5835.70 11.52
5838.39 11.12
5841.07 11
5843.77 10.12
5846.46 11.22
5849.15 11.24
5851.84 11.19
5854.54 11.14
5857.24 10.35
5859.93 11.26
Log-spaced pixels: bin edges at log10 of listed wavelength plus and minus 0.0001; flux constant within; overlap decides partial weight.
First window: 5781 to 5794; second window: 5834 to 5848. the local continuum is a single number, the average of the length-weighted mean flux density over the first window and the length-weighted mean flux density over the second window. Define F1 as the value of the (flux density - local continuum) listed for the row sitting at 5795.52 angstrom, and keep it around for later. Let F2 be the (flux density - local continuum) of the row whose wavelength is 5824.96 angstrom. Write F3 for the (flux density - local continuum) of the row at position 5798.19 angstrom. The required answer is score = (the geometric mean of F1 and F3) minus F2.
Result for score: -0.5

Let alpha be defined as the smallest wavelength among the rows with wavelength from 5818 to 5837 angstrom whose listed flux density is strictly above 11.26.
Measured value 5822.28 angstrom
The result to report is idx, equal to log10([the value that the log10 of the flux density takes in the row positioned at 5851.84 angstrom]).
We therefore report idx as 0.021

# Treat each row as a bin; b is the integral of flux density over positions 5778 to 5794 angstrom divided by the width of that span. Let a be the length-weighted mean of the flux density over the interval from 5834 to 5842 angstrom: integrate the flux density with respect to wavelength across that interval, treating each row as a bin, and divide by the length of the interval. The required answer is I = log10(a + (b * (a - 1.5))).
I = 2.07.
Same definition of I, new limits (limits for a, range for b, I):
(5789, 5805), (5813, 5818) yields 2.09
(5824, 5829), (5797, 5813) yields 2.08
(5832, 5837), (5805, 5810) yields 2.08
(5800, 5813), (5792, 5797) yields 2.07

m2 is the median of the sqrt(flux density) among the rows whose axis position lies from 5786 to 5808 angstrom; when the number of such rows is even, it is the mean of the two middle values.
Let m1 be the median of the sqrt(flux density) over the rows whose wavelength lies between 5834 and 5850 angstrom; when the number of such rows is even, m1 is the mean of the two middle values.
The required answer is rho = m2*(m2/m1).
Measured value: 3.32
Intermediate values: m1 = 3.34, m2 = 3.33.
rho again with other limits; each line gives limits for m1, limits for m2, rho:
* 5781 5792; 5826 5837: 3.35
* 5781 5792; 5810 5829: 3.43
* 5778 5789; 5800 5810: 3.31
